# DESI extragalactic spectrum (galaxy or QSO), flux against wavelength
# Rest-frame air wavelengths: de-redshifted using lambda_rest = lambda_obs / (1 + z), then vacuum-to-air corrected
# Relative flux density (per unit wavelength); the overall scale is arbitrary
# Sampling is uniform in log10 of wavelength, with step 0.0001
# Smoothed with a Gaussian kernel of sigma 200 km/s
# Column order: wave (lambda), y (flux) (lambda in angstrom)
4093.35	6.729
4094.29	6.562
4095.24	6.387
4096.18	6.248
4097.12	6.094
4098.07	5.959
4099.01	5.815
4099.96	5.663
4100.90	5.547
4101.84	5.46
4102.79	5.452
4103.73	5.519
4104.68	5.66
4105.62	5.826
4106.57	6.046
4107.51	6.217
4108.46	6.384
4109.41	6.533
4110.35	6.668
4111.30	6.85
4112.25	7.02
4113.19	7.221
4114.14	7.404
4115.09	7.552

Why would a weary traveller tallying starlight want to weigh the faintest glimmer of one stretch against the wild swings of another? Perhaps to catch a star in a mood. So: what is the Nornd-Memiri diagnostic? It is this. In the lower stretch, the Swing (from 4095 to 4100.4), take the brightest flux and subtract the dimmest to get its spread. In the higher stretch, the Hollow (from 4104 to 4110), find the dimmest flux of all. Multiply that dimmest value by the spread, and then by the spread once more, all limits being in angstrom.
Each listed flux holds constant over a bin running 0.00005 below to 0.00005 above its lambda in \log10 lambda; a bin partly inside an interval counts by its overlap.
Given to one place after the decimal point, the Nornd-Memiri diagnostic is 3.0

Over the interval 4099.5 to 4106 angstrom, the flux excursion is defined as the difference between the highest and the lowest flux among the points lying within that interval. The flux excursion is 0.37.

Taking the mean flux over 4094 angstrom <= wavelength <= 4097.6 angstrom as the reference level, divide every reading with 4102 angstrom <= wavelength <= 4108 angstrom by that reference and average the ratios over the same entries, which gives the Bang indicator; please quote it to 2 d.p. 0.92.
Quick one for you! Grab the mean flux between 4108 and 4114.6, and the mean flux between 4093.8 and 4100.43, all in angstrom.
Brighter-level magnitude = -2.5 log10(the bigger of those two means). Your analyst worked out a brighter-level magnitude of -2.09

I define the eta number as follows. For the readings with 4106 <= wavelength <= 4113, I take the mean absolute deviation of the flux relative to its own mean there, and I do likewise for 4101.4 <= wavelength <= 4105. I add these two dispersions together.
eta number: 0.34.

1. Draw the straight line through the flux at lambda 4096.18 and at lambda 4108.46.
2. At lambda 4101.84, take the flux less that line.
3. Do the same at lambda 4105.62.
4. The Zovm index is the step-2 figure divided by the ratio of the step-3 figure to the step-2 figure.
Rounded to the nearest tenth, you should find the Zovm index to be -1.4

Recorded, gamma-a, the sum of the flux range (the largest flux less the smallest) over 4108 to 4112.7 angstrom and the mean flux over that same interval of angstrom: 7.3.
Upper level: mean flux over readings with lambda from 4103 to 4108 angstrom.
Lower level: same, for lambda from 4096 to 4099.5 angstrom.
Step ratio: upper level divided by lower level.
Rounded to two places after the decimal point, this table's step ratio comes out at 0.97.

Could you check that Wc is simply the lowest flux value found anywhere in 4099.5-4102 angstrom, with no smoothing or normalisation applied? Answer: 5.46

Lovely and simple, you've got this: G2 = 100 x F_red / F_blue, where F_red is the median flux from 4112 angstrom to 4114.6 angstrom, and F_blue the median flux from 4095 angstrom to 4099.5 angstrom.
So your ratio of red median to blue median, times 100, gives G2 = 118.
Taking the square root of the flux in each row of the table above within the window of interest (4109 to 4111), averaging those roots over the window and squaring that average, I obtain 6.6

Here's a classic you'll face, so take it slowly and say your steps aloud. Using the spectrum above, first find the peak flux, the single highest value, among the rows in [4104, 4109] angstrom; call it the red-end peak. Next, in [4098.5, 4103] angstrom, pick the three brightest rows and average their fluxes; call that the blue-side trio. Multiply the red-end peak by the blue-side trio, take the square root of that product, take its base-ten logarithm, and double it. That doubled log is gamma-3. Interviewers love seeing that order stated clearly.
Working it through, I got 1.56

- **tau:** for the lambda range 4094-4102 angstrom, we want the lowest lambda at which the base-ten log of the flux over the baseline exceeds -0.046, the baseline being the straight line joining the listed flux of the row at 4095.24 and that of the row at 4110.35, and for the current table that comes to 4094.29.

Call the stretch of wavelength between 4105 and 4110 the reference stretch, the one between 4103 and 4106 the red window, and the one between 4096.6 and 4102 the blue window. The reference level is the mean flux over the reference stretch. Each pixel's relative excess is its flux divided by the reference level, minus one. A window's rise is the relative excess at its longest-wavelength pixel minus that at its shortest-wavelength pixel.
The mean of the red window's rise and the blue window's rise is -0.03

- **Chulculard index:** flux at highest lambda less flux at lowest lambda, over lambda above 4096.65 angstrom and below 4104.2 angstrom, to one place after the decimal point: -0.6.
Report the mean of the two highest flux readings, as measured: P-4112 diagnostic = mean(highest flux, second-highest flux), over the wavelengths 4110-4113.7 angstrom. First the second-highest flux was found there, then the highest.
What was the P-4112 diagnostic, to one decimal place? 7.1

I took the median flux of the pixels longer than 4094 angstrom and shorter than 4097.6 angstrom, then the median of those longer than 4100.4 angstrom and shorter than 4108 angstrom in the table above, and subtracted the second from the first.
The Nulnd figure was 0.7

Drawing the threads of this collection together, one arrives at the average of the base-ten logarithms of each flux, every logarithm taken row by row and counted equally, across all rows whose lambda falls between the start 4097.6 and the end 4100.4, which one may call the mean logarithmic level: 0.764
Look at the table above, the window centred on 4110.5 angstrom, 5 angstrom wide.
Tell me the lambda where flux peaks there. 4112.25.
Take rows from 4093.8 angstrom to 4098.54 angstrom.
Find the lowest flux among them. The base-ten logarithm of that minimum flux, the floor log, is 0.775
